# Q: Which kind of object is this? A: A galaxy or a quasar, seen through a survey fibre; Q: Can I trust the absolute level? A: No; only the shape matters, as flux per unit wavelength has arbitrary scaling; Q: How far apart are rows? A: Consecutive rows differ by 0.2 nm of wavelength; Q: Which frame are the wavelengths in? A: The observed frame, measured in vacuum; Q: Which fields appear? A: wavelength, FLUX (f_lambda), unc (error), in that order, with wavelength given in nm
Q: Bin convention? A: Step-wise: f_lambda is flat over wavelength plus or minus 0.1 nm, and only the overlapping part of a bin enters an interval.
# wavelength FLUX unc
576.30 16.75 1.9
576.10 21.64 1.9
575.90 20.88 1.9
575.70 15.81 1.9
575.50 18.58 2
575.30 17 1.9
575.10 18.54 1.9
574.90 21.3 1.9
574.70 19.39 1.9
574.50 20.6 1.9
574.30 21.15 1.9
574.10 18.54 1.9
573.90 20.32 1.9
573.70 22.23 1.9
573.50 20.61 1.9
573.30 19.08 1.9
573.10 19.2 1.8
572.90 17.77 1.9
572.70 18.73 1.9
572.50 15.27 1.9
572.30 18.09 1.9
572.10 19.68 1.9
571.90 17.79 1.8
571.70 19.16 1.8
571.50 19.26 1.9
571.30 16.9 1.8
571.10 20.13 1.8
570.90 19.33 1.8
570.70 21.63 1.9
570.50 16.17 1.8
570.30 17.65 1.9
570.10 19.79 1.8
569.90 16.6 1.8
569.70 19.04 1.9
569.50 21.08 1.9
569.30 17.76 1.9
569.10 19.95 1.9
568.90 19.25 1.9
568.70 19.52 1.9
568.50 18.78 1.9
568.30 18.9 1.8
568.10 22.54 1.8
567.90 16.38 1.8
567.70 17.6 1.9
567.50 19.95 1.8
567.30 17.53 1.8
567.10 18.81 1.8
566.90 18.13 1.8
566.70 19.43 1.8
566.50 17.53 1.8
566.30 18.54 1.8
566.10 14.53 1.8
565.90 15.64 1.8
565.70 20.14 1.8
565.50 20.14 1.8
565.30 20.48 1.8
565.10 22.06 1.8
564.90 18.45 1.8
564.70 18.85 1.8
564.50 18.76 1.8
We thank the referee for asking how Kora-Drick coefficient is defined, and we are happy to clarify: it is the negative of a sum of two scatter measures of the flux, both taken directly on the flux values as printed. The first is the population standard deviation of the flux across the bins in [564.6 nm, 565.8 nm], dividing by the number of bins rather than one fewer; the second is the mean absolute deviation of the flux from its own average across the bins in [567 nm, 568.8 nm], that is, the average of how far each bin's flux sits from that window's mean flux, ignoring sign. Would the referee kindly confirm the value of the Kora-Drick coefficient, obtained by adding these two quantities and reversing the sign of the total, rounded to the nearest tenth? -2.4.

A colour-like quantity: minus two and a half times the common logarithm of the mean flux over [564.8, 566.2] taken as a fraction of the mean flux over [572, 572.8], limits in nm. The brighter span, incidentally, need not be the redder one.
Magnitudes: -0.049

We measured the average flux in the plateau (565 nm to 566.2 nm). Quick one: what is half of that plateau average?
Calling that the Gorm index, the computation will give 9.4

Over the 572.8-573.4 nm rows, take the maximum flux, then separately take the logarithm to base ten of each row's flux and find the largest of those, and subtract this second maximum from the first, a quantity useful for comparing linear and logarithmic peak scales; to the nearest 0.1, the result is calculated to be 17.9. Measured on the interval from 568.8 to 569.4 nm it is 18.7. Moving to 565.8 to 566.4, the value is 17.3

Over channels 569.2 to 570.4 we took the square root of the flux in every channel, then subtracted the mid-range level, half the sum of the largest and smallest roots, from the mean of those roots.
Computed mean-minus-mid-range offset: -0.017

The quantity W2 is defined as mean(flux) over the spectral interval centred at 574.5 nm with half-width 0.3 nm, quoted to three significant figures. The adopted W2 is 20.4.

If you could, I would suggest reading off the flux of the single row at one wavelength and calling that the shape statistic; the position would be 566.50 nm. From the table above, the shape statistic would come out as 17.53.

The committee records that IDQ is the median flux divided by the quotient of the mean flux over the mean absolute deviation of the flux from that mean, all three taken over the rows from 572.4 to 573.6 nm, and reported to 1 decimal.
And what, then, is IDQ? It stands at 1.3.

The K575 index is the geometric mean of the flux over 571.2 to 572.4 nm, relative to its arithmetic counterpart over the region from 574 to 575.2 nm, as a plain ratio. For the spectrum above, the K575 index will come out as 0.93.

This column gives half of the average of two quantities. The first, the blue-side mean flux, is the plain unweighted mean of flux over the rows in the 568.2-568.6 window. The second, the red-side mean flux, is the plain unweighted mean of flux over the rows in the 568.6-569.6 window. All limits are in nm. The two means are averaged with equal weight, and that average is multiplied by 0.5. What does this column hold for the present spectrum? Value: 9.59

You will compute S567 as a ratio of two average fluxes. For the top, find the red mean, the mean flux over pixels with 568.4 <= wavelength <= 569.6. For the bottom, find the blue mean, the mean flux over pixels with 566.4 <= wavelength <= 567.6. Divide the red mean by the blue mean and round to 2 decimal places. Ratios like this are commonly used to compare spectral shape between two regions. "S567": 1.04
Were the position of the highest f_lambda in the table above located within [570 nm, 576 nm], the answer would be 573.70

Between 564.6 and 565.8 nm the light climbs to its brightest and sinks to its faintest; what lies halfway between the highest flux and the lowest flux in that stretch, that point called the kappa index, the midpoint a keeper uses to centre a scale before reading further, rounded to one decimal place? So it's 20.3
